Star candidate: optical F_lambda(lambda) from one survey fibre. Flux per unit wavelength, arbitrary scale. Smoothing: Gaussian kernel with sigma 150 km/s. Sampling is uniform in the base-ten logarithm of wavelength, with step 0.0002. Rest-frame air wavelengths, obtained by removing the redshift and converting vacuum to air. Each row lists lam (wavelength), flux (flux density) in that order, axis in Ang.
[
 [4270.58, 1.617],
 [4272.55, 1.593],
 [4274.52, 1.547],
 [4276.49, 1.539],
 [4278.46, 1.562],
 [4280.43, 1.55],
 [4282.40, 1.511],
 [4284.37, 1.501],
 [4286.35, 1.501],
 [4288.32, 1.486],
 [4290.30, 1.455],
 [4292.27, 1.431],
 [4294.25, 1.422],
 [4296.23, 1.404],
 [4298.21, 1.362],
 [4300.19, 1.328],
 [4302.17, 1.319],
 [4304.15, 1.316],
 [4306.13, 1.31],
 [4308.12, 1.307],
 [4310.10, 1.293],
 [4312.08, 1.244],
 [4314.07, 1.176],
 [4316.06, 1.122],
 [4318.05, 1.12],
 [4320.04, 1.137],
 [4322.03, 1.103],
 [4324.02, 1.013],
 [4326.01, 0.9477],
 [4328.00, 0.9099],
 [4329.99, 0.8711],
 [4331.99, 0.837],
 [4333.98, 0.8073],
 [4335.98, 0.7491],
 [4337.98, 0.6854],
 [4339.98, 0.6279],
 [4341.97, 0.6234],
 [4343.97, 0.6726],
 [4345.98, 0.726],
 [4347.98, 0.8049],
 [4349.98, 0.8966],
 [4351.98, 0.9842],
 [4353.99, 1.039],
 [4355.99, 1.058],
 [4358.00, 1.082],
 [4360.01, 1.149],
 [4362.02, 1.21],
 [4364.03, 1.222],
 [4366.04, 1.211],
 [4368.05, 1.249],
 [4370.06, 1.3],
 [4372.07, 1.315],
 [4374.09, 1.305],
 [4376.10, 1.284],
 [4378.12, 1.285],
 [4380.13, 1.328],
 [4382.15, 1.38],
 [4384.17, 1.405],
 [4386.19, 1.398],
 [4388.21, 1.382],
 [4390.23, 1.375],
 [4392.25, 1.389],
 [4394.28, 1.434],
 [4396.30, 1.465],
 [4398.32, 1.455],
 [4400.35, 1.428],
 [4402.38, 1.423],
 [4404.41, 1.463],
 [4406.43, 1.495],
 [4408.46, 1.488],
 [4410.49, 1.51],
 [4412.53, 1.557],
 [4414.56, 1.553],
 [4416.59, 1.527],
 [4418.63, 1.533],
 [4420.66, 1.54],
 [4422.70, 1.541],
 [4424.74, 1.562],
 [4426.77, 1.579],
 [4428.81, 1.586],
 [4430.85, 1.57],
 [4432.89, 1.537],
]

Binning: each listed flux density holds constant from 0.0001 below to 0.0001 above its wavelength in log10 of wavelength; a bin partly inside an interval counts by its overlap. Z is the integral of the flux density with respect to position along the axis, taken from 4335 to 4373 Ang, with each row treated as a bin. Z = 37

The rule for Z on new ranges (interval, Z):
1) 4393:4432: 59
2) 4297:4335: 43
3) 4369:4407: 53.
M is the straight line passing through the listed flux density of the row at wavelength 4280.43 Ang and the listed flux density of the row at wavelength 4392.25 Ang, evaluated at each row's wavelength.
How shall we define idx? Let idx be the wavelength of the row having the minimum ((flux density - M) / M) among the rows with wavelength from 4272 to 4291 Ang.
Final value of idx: 4290.30 Ang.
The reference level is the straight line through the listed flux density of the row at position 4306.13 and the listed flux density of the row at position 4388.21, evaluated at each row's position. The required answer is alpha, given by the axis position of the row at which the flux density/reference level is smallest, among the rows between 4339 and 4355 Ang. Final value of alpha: 4341.97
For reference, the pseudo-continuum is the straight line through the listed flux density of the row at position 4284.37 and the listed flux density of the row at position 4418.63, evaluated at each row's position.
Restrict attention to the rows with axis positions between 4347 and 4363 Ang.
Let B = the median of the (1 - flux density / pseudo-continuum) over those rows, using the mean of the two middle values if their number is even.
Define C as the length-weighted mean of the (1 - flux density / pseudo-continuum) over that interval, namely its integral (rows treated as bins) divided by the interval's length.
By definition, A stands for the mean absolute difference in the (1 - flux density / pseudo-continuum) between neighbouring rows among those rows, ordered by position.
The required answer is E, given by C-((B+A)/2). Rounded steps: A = 0.038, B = 0.31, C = 0.3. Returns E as 0.15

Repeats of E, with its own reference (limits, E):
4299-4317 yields 0.08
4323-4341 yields 0.21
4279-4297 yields 0.01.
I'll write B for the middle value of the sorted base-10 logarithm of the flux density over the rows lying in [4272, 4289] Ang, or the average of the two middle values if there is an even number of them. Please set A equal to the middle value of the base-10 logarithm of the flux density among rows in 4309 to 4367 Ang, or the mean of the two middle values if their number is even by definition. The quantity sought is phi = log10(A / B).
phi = -1.5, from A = 0.006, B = 0.19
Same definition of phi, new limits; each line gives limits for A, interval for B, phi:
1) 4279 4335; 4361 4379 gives 0.0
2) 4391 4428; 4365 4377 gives 0.2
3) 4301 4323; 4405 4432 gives -0.3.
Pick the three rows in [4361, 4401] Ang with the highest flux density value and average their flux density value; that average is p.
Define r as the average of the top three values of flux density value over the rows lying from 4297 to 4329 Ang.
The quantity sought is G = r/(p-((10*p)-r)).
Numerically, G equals -0.114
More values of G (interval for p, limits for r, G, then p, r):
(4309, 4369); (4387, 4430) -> -0.161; 1.26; 1.58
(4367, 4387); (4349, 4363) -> -0.101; 1.39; 1.15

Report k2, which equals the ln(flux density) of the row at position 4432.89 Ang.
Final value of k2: 0.43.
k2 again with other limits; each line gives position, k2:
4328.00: -0.09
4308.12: 0.27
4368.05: 0.22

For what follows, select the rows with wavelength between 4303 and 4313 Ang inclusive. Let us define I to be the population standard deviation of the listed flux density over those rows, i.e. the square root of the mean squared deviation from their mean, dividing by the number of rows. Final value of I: 0.026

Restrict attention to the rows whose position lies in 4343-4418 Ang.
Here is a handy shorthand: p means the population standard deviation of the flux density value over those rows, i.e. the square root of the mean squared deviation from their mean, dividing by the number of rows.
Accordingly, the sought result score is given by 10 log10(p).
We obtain -6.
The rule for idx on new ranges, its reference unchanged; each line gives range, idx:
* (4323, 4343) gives 4341.97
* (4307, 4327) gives 4326.01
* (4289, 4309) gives 4308.12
